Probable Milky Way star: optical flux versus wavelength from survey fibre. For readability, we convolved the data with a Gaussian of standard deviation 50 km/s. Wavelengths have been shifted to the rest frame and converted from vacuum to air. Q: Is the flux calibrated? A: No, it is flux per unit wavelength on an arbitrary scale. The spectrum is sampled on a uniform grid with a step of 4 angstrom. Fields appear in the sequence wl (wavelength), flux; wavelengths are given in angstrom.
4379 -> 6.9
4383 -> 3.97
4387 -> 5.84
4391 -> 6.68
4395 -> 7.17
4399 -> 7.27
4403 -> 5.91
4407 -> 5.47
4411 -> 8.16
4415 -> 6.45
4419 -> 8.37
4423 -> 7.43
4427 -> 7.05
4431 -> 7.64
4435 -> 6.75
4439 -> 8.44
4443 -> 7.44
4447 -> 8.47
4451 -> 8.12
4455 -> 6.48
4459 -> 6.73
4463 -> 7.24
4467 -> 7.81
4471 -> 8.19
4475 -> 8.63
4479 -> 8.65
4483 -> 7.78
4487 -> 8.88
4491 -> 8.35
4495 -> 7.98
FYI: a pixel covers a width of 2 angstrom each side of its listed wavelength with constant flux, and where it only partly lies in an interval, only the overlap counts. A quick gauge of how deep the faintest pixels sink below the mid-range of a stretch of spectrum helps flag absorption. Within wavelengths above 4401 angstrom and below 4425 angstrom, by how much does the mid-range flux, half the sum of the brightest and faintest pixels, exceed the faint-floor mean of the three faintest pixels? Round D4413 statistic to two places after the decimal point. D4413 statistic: 0.98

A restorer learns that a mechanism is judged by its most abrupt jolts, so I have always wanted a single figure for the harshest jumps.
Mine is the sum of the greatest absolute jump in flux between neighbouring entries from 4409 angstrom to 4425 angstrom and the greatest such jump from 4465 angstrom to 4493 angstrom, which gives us 3.0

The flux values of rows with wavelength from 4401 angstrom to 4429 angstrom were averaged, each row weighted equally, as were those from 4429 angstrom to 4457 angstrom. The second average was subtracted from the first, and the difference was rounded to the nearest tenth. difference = -0.6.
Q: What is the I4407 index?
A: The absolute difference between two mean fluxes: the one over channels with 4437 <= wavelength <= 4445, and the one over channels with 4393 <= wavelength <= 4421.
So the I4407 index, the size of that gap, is 1.0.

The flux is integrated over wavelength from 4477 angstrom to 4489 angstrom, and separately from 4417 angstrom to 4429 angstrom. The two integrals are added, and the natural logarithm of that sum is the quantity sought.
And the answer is 5.26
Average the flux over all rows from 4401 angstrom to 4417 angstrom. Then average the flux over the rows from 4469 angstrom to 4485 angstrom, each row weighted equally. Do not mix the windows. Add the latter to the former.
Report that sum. 14.8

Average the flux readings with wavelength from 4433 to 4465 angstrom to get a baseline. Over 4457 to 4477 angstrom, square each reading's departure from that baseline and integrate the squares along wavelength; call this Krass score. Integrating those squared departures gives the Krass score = 10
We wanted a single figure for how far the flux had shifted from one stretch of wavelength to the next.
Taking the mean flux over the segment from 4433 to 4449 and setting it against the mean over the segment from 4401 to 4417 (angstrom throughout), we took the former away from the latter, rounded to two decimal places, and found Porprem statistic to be -1.28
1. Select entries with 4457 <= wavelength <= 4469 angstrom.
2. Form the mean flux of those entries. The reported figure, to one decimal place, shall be 7.3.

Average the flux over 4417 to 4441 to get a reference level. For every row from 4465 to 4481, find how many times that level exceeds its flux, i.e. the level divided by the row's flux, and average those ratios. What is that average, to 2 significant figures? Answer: 0.92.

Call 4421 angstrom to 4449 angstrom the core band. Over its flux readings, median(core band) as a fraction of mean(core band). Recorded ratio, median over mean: 0.98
